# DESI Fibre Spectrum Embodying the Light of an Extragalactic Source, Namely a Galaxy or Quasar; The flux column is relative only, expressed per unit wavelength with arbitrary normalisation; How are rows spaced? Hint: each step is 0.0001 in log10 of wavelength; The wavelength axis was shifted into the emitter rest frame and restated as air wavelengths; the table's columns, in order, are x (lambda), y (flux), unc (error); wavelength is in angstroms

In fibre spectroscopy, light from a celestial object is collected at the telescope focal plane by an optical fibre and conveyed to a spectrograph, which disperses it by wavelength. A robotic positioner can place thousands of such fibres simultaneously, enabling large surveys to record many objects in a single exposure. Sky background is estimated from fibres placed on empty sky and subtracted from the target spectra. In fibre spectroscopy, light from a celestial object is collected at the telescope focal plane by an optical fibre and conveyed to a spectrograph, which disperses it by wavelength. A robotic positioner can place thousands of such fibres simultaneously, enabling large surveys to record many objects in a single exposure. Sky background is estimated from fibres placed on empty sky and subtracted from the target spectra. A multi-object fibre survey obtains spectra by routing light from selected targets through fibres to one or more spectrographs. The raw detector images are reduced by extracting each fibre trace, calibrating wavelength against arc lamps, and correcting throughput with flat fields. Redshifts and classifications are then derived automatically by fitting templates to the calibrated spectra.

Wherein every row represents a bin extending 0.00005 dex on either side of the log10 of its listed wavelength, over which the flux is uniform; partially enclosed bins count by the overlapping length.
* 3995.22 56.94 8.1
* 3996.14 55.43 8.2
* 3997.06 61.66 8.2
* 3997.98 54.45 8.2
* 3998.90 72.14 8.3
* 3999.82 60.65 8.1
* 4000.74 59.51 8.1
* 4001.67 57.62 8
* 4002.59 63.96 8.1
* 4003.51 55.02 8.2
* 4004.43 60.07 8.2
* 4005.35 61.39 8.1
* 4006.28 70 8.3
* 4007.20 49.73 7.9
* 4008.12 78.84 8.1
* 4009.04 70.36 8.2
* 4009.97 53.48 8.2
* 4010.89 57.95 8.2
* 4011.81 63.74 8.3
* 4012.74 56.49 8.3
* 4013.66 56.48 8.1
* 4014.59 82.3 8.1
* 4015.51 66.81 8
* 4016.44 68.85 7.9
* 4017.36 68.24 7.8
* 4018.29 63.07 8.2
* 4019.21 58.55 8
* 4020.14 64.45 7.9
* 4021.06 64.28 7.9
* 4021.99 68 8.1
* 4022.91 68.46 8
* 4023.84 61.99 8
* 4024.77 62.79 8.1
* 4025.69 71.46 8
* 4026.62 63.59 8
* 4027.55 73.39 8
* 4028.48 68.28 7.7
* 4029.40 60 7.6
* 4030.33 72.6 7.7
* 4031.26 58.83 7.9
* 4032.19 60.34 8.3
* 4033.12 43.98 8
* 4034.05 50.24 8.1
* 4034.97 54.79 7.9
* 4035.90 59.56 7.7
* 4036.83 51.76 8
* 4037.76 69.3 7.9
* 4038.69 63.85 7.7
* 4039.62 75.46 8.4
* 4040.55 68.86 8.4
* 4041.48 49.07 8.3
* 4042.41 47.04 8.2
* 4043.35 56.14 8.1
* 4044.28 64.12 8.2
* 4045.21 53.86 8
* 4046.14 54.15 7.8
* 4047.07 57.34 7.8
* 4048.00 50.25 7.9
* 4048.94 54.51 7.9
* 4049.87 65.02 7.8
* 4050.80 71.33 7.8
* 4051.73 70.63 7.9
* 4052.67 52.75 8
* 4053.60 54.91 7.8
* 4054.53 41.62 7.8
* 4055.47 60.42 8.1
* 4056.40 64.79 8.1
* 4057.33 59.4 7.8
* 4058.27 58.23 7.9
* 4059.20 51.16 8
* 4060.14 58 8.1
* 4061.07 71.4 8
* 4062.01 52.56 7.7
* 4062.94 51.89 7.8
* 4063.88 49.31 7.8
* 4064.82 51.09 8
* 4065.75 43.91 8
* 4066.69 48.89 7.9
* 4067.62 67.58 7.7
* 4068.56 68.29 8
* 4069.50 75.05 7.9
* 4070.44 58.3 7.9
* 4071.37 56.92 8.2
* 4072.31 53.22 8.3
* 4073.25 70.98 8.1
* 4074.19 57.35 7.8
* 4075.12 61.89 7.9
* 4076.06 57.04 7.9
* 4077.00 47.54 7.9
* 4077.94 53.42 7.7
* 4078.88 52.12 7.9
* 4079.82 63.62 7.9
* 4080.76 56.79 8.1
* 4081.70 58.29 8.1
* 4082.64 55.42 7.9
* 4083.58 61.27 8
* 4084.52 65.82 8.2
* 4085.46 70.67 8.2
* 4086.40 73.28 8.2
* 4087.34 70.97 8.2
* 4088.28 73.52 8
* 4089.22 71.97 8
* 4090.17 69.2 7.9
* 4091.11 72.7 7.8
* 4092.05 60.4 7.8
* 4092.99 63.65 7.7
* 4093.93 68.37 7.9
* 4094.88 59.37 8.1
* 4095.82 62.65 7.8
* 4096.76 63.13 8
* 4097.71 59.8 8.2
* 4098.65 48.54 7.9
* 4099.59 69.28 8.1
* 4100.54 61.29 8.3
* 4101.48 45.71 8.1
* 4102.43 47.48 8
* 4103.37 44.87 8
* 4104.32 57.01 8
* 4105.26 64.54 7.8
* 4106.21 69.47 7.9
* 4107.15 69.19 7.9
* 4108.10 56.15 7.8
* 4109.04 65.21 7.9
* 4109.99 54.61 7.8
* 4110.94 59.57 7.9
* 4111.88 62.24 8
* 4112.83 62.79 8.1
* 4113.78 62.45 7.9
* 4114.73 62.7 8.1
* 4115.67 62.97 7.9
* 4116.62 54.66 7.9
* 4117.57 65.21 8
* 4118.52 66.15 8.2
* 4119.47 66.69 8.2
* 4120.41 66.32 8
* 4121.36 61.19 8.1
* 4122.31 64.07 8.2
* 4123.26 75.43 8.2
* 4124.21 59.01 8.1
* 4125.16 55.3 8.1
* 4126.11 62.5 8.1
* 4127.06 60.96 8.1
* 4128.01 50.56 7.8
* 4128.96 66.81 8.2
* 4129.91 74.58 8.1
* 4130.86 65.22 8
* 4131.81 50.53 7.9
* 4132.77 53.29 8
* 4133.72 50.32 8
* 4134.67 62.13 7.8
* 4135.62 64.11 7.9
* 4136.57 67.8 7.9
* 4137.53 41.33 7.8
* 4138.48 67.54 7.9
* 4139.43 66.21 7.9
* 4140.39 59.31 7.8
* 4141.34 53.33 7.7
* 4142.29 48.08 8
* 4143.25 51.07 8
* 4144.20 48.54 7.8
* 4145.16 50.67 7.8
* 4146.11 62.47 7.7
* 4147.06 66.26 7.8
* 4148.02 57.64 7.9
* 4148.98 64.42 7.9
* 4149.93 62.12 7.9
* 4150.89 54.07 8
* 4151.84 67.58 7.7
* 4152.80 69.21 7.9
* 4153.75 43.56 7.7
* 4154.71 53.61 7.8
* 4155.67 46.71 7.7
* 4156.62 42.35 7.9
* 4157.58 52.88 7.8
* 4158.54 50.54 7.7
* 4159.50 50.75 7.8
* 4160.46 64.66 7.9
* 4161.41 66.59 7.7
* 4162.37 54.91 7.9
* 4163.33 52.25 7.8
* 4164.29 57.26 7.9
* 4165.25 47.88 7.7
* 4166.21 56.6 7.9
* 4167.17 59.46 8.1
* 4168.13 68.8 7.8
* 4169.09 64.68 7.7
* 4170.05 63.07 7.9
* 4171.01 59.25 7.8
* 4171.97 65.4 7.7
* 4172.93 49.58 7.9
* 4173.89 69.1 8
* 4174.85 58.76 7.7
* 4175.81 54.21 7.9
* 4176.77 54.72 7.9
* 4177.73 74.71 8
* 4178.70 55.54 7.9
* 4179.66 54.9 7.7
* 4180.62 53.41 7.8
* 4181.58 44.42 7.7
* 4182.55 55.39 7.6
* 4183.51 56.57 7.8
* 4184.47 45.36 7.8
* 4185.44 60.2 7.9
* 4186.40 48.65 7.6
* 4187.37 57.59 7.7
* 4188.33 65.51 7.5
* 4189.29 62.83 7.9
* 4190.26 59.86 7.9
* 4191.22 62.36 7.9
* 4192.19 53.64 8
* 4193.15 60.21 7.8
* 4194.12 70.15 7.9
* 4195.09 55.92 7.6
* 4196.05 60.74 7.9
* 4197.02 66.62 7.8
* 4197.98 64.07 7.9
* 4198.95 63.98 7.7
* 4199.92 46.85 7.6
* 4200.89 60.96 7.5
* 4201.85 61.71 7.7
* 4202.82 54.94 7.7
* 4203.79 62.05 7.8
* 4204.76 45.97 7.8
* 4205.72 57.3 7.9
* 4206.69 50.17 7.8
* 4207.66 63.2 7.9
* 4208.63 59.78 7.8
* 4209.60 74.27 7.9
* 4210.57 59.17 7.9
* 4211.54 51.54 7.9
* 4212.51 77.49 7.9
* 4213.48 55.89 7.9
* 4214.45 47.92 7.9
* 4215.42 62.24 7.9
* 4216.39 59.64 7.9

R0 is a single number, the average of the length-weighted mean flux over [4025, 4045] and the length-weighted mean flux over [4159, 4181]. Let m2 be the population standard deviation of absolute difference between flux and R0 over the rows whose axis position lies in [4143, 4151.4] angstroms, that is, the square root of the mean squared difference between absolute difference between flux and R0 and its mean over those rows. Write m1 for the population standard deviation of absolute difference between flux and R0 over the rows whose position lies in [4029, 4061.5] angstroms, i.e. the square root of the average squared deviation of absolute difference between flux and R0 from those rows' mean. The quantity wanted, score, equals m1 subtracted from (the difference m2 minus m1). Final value -6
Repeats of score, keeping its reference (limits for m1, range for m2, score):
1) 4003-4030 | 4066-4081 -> -6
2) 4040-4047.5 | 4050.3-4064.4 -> -2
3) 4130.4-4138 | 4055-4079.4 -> -5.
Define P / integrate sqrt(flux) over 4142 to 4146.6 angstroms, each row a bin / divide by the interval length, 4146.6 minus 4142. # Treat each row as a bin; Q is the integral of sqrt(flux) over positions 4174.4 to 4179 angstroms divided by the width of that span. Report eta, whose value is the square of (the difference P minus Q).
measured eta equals 0.23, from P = 7.2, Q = 7.7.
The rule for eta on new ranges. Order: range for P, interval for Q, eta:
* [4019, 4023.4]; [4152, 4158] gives 0.75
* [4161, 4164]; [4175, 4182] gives 0.01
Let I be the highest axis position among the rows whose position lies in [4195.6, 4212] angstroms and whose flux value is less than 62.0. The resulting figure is 4211.54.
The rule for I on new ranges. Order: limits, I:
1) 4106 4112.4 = 4110.94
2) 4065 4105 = 4104.32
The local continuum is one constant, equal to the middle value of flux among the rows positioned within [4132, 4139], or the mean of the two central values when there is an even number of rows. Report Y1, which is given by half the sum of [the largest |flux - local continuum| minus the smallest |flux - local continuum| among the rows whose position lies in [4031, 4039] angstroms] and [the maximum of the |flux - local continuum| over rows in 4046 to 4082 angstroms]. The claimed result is 18.5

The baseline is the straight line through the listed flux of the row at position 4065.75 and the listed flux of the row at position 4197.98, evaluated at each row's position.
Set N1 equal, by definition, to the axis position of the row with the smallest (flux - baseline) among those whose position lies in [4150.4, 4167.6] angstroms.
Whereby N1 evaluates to 4156.62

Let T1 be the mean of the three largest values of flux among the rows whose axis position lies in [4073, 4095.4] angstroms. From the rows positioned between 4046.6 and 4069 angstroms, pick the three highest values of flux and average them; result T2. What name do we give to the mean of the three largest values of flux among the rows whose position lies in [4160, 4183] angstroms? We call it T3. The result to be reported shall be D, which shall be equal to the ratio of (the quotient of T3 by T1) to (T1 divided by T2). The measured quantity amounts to 0.94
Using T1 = 73.2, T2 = 71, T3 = 70.9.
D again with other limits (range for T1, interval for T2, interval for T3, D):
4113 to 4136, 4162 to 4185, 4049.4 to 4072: 0.98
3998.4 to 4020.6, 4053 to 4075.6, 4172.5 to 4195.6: 0.85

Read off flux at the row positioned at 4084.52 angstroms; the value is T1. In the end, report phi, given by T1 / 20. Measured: 3.3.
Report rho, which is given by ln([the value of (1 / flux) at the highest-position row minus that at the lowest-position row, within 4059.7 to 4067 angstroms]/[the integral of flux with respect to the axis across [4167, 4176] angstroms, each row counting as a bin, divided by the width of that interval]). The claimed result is -9.9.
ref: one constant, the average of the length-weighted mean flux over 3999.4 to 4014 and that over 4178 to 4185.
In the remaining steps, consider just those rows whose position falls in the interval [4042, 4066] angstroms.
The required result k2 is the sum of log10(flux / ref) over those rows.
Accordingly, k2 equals -0.2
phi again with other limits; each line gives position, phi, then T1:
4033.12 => 2.2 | 43.98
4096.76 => 3.2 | 63.13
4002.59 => 3.2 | 63.96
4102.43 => 2.4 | 47.48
